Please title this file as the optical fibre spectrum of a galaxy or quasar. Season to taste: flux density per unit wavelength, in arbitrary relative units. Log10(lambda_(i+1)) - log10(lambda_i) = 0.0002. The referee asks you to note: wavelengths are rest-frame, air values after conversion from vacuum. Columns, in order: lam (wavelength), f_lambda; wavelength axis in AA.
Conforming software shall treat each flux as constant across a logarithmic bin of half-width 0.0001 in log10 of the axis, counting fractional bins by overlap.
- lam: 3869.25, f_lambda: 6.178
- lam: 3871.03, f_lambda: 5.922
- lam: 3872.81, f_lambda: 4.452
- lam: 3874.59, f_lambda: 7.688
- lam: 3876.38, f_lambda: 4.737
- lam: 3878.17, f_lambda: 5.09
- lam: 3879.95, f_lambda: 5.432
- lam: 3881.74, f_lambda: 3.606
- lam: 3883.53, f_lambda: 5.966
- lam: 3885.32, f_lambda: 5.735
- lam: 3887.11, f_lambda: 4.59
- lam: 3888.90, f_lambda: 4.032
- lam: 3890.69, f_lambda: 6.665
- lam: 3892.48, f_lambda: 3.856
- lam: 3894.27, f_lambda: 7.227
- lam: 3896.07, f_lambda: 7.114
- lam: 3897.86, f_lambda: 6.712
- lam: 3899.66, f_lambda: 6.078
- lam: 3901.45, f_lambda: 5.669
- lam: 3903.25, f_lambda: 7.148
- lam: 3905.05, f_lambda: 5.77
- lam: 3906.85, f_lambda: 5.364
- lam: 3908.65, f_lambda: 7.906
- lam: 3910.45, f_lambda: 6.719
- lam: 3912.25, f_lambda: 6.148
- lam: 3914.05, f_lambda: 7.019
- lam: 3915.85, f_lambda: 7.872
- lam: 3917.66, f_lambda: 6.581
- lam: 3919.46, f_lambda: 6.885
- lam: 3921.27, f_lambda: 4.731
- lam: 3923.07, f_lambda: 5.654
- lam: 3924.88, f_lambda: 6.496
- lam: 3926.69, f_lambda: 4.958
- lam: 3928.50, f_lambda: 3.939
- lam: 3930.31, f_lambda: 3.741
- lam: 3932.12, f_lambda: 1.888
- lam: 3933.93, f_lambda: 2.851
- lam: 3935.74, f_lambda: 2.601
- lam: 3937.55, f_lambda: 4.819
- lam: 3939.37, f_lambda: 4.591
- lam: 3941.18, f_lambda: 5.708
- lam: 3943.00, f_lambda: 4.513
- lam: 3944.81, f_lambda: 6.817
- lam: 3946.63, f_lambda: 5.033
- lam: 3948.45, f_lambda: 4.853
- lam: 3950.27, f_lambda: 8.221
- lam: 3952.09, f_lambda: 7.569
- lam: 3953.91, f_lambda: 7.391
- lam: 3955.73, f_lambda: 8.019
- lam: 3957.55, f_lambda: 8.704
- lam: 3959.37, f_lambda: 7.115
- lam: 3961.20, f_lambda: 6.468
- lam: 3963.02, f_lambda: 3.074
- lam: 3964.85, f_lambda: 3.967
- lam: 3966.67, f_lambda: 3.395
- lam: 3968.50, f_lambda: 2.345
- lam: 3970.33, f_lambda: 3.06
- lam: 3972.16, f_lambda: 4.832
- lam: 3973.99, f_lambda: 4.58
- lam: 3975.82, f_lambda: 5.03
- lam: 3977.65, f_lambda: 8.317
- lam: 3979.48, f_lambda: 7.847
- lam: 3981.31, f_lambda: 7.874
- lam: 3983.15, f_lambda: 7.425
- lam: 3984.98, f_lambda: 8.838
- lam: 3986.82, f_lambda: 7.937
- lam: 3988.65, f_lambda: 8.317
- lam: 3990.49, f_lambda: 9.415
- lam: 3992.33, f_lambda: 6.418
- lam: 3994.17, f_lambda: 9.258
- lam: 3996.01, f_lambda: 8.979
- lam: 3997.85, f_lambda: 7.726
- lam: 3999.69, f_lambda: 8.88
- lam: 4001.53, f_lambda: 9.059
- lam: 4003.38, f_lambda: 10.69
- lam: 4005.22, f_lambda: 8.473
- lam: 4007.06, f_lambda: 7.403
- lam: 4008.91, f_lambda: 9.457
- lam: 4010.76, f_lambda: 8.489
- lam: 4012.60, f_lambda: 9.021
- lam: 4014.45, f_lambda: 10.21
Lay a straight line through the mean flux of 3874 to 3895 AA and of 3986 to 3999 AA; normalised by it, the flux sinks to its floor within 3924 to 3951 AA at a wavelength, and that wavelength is 3932.12 AA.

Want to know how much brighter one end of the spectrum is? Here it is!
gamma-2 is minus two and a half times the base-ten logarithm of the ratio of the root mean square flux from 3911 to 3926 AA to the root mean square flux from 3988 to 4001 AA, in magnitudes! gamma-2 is 0.29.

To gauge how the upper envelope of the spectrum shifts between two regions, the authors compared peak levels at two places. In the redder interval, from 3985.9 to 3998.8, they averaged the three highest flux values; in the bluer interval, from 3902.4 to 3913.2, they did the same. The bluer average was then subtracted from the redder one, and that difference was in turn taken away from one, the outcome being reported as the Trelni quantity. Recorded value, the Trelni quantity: -1.0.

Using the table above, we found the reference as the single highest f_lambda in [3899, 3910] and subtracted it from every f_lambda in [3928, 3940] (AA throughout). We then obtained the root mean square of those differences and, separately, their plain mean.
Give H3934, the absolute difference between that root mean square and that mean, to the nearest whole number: 9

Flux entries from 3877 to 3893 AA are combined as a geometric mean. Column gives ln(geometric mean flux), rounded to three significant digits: 1.59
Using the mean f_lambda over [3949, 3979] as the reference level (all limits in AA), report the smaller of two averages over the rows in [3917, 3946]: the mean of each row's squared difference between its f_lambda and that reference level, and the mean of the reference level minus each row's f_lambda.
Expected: 1.0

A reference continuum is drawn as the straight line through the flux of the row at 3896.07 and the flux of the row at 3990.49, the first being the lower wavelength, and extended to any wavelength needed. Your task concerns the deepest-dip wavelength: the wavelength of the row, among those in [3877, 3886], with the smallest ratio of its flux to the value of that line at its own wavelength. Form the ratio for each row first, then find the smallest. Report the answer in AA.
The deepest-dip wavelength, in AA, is 3881.74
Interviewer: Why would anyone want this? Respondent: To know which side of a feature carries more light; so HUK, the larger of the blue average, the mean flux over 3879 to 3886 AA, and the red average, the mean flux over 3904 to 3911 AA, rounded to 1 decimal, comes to 6.4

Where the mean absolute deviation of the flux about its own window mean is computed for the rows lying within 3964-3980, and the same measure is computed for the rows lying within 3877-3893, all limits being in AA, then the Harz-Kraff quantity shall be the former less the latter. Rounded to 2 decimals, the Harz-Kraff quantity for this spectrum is 0.63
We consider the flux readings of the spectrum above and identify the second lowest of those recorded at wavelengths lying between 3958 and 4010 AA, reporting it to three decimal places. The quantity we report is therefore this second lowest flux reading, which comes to 3.060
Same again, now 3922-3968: 2.601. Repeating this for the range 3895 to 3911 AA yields 5.669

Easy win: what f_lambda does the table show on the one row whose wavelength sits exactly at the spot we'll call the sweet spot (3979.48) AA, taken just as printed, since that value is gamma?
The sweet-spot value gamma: 7.847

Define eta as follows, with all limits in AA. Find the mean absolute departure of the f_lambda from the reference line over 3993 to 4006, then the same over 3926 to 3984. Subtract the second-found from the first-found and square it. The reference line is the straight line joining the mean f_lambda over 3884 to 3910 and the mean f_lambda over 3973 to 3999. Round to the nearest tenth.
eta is 1.0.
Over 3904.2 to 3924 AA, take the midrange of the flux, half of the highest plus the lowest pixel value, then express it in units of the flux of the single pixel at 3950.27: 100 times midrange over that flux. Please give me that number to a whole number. 77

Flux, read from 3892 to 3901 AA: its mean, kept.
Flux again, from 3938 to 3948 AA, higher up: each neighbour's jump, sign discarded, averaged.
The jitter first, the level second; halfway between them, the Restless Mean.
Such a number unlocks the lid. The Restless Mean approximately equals 3.9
